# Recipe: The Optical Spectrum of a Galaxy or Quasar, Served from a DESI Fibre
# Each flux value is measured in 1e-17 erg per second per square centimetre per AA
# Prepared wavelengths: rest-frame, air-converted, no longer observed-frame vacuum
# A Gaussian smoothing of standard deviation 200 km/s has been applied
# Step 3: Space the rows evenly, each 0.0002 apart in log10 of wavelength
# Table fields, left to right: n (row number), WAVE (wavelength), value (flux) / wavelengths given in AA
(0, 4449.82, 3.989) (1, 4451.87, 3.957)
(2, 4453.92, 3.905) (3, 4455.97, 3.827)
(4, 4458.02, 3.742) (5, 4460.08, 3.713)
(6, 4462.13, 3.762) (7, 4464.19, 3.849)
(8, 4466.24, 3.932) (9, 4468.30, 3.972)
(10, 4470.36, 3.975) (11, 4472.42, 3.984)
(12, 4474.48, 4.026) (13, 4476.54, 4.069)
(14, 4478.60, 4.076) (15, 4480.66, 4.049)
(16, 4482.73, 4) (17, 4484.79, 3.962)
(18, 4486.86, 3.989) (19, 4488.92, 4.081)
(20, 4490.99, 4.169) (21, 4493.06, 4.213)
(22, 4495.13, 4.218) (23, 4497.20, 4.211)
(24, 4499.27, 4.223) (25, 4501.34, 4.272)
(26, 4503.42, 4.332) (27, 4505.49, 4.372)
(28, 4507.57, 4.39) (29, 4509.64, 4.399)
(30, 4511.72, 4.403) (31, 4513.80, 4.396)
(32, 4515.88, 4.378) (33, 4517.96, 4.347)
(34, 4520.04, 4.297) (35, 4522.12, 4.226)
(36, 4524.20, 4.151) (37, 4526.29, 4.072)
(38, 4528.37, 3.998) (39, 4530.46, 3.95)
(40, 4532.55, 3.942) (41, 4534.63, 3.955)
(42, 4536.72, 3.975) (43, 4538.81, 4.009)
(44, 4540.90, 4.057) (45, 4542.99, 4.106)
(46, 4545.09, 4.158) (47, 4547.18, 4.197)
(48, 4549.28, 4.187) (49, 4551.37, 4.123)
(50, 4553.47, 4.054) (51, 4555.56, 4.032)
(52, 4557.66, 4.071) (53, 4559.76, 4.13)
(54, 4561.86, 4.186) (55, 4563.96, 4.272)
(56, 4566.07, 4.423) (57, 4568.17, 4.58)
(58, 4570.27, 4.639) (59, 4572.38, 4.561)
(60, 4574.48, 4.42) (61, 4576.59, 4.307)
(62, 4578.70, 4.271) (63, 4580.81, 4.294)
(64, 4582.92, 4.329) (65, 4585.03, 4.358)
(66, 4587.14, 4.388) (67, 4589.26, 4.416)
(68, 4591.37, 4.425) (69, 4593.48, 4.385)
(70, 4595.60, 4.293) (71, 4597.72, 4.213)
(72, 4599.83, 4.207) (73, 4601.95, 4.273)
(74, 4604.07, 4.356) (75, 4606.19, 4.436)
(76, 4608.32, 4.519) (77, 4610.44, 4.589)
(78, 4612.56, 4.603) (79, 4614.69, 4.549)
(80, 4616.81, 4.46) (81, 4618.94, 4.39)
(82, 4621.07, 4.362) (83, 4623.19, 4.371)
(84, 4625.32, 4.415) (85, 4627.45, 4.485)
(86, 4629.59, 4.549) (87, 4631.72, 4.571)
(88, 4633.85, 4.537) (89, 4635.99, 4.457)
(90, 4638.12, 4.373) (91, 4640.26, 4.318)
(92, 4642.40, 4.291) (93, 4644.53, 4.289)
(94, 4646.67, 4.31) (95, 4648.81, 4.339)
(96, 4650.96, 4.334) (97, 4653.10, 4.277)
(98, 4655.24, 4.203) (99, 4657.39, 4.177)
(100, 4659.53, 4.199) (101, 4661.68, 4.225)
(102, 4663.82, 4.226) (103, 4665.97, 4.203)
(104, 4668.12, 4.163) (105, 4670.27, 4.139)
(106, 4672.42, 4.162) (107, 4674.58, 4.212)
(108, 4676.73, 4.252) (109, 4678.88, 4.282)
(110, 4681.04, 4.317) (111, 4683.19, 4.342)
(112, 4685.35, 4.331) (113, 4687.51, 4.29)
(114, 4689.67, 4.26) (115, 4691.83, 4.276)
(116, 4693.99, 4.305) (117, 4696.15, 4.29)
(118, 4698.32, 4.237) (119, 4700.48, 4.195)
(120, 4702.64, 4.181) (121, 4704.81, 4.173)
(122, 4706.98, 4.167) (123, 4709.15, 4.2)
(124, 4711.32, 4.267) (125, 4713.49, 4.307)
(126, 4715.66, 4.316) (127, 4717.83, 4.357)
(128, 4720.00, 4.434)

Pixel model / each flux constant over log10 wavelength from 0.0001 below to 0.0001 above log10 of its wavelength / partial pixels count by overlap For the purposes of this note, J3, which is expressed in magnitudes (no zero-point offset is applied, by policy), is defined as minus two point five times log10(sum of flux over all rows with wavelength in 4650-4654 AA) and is -2.34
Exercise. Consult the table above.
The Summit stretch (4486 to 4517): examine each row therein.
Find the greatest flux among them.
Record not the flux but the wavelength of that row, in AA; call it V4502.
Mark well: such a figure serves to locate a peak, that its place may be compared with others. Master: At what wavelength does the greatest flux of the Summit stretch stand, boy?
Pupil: 4511.72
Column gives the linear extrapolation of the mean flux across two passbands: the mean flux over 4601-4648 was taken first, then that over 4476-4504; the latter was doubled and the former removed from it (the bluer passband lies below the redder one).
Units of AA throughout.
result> 3.8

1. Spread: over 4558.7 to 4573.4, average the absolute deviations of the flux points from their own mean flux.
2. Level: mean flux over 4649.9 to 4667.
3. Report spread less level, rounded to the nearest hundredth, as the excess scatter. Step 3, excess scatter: -4.06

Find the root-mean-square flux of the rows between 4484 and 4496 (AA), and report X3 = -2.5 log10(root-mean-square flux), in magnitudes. -1.53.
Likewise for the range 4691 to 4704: -1.57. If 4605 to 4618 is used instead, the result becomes -1.64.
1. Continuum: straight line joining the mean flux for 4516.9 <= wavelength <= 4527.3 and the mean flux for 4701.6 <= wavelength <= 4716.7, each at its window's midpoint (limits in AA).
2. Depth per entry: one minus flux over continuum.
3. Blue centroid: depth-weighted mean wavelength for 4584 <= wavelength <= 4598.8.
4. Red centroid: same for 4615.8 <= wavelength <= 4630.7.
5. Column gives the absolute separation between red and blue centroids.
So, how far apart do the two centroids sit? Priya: 34.1 AA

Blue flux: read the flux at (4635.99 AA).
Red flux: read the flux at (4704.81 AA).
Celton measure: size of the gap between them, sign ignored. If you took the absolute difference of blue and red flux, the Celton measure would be 0.28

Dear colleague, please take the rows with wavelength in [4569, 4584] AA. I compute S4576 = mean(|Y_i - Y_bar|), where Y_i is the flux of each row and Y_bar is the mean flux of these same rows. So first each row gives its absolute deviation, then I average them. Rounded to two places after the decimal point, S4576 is 0.12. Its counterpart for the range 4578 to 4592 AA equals 0.05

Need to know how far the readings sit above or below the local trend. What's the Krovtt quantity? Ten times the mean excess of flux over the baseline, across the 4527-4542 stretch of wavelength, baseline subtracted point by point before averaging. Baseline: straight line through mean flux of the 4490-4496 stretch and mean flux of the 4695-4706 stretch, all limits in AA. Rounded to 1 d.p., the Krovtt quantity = -2.2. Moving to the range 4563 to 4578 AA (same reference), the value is 2.5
